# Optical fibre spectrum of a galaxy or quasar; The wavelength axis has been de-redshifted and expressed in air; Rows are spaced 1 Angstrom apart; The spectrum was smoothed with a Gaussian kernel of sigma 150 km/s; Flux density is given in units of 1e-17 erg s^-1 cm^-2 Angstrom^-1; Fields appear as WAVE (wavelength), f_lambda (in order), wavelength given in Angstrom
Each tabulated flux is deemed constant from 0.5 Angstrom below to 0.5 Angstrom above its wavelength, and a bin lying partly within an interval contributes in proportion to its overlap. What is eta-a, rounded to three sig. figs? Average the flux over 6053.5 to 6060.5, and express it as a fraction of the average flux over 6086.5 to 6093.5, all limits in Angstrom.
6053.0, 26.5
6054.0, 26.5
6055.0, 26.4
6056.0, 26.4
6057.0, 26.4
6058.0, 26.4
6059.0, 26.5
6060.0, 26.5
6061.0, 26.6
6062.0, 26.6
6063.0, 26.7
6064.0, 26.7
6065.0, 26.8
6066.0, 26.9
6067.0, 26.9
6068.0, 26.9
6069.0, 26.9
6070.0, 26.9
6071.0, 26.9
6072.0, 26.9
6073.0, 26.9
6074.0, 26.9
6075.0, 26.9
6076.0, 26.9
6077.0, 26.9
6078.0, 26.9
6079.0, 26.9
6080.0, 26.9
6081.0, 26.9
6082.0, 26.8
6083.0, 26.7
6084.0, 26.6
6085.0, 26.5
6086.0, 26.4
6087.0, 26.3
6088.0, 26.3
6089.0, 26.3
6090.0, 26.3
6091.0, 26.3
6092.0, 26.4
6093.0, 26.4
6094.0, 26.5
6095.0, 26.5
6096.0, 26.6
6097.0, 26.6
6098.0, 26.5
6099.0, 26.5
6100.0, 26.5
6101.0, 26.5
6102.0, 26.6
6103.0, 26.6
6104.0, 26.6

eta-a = 1.00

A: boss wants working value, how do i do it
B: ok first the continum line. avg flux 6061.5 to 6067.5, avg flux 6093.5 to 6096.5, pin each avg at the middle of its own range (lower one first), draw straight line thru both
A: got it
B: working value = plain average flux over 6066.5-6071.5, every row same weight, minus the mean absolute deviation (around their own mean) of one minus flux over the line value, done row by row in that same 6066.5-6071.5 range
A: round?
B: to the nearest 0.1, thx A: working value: 26.9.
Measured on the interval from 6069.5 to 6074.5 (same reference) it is 26.9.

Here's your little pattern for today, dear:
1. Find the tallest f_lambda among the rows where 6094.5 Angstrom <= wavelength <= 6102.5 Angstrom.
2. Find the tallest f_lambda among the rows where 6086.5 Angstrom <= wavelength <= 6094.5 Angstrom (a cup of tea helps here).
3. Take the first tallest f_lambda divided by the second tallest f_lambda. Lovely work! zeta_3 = 1.00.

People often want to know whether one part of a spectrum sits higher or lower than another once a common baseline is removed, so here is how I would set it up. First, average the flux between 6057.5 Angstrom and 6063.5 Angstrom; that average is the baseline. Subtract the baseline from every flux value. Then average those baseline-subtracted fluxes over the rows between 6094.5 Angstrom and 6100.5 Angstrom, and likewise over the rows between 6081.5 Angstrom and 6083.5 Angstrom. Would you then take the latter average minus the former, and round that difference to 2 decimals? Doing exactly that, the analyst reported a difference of 0.22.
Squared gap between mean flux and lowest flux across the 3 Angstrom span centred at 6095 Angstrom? 0.0011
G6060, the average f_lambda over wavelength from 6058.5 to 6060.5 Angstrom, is 26.5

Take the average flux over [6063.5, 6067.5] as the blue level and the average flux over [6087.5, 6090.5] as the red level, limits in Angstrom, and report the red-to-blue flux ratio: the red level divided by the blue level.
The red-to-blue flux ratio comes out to 0.98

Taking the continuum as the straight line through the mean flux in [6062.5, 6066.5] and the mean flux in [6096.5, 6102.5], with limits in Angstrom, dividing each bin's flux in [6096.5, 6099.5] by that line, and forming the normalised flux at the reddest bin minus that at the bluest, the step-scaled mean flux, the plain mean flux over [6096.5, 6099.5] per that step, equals -8172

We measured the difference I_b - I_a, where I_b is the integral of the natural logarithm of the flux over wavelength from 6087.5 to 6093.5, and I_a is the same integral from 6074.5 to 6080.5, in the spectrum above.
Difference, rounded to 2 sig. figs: -0.13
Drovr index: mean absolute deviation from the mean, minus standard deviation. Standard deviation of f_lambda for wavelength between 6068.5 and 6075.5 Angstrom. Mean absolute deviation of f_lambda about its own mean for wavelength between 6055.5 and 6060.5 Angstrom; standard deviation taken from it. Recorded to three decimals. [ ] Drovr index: 0.048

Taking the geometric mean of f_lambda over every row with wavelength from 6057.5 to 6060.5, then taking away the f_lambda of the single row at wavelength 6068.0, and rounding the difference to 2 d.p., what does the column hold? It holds -0.43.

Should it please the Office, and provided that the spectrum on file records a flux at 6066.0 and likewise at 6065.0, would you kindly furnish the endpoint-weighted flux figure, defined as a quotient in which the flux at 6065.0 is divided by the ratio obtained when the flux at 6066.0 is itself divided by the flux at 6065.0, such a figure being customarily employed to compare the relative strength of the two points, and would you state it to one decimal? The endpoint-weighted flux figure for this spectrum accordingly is 26.7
